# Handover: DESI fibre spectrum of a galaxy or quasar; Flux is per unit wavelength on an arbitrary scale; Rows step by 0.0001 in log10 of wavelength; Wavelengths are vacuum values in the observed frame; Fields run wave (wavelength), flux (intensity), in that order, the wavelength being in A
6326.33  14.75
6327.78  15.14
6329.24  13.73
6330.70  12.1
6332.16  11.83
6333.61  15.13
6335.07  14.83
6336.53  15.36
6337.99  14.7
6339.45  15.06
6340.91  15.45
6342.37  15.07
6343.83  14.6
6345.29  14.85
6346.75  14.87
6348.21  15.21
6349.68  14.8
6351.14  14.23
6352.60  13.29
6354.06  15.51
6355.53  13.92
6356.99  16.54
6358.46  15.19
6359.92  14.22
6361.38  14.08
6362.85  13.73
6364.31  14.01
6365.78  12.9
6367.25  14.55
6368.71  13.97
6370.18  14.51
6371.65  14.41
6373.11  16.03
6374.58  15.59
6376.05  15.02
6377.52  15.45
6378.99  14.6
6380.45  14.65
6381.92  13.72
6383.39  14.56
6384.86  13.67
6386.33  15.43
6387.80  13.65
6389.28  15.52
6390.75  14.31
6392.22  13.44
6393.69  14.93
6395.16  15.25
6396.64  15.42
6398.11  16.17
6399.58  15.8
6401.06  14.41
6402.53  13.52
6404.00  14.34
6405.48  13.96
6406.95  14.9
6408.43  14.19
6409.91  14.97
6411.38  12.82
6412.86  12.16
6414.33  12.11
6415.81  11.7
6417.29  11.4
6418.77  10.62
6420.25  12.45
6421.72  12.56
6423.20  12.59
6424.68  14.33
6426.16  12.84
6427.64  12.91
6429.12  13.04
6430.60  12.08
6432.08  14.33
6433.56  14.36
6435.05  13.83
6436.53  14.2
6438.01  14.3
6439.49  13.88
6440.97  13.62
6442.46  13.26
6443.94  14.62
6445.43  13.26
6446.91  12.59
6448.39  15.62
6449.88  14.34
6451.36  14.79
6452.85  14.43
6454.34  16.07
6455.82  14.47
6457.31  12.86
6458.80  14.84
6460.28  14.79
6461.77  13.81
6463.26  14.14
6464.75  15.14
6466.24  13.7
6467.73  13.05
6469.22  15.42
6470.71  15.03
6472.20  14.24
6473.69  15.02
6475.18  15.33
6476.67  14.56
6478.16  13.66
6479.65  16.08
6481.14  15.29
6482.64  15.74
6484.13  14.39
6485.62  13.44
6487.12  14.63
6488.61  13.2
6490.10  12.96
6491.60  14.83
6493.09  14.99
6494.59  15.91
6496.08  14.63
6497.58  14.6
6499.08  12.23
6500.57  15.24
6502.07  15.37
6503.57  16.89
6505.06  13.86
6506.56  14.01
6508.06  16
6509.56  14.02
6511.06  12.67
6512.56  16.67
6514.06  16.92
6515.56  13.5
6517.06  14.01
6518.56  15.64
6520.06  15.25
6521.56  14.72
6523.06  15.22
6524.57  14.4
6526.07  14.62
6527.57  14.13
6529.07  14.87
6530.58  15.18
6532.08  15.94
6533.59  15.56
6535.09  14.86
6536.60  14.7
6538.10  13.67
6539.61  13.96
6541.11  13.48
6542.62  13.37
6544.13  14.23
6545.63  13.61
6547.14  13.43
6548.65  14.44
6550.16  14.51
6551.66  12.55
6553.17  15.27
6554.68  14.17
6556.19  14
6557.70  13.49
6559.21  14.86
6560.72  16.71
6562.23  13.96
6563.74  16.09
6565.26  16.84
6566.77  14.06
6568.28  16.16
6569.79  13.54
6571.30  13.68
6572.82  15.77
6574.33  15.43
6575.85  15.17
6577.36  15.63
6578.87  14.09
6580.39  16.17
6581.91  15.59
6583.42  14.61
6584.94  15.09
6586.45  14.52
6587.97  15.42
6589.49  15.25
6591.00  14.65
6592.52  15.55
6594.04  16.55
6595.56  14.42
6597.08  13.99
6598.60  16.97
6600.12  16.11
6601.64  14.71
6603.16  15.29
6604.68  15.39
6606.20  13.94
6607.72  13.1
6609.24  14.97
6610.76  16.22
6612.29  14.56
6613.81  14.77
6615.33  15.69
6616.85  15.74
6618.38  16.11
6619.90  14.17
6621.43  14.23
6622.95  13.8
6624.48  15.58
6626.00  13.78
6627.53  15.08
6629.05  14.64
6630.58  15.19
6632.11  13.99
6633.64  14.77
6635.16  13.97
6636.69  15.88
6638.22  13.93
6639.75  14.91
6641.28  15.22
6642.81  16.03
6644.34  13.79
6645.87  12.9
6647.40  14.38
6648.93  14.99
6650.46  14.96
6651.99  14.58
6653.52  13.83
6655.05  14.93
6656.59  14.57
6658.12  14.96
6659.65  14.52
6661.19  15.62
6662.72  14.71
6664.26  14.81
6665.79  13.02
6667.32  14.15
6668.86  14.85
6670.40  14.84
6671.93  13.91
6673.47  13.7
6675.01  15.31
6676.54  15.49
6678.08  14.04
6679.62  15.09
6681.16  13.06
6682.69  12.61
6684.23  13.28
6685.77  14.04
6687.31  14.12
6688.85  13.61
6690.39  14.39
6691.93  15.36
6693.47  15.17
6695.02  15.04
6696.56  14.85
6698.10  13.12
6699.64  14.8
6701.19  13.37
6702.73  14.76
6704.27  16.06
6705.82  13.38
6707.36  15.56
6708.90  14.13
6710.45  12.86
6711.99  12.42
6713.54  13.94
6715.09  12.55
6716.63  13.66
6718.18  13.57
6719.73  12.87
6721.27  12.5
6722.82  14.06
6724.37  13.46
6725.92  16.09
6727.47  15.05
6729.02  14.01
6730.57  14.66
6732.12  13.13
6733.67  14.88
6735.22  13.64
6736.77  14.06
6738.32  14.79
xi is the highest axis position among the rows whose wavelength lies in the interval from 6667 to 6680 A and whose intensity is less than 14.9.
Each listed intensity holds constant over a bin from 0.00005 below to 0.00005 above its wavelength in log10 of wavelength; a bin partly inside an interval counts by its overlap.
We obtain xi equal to 6678.08 A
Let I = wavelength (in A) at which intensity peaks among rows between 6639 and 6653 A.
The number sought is 6642.81 A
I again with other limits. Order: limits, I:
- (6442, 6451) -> 6448.39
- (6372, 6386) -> 6373.11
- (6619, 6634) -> 6624.48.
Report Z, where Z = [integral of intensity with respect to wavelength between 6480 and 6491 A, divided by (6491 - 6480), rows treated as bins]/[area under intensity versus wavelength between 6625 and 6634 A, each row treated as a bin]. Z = 0.11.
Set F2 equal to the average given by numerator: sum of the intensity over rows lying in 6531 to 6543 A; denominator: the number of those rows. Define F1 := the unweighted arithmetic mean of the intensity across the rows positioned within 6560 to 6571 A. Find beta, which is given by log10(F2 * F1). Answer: 2.35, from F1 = 15.3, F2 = 14.4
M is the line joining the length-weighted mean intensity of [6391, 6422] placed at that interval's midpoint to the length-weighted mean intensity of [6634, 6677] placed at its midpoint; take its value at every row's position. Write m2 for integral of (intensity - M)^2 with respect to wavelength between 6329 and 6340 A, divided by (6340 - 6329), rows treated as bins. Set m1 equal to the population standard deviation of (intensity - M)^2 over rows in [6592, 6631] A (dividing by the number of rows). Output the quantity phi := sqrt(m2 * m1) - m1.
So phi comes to 0.28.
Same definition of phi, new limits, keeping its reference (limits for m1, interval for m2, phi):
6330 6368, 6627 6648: -0.71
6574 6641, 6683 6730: 0.10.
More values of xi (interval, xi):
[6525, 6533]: 6529.07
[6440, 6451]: 6449.88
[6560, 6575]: 6571.30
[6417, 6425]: 6424.68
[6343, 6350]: 6349.68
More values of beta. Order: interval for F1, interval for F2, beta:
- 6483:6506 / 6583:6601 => 2.34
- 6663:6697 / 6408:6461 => 2.29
